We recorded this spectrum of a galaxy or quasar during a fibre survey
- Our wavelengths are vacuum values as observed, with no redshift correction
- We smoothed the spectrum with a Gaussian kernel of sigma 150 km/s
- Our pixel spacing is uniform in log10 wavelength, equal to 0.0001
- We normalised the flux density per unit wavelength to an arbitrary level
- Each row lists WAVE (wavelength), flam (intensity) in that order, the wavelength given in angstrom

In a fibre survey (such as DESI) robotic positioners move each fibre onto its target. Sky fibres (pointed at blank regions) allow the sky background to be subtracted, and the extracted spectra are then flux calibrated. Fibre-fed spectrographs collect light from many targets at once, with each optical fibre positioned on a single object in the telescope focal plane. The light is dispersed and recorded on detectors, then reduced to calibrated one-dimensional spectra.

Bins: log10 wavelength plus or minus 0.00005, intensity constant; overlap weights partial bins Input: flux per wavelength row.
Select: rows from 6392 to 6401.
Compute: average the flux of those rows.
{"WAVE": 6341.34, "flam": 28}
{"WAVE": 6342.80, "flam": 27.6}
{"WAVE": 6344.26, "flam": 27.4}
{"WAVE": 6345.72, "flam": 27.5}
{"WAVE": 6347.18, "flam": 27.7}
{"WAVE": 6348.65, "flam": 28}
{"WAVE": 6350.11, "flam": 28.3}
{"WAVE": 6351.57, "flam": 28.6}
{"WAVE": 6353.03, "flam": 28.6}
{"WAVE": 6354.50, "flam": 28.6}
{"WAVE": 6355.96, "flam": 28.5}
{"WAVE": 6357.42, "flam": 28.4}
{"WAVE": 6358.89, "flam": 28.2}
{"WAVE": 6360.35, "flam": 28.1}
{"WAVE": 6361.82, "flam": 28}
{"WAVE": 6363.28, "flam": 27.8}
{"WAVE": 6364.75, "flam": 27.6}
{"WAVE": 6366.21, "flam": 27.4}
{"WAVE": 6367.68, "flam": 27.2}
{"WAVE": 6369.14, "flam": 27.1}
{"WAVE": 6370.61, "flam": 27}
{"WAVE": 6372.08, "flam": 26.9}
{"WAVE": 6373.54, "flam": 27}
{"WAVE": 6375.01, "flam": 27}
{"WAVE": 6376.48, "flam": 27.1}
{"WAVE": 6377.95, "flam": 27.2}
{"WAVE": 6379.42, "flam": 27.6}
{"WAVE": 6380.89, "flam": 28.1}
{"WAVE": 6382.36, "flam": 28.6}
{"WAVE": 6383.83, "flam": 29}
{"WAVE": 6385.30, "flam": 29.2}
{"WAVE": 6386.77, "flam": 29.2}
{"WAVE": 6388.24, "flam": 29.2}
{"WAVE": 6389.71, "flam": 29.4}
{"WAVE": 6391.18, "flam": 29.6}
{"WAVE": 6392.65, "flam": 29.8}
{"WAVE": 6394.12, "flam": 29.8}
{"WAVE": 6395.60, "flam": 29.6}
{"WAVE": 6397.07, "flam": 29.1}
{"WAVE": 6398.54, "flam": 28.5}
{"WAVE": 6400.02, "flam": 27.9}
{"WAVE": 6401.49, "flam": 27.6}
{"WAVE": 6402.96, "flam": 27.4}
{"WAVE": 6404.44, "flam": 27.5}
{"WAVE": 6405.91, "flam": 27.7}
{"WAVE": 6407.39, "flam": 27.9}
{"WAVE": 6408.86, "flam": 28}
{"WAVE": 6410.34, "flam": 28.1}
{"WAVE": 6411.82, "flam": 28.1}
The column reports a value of 29.1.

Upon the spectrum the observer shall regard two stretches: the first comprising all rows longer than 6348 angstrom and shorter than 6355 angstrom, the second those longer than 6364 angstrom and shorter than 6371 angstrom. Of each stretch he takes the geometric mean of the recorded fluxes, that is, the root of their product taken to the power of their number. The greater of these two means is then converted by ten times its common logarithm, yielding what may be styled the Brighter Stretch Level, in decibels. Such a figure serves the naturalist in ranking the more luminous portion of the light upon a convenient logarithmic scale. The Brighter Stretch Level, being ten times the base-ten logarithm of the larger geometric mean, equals 14.5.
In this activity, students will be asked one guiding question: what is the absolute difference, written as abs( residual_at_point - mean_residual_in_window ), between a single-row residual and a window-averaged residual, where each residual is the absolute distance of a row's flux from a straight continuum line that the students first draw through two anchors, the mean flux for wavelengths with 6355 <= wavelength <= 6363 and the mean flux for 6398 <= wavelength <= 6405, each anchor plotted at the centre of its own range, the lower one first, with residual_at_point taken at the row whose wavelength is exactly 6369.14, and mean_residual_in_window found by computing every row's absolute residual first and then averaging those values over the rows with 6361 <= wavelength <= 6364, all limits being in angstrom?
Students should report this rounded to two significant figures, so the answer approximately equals 0.73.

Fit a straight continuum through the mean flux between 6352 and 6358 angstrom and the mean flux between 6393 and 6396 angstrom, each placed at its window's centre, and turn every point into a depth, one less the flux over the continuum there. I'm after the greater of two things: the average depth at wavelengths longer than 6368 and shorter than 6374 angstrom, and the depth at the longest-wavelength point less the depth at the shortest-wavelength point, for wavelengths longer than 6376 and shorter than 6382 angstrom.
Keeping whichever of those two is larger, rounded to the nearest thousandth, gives 0.069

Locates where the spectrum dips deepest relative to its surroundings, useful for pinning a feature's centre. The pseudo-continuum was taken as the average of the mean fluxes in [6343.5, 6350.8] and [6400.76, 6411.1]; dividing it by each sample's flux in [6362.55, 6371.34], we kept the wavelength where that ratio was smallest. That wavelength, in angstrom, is 6363.28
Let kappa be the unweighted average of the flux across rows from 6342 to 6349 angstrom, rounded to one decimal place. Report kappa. 27.6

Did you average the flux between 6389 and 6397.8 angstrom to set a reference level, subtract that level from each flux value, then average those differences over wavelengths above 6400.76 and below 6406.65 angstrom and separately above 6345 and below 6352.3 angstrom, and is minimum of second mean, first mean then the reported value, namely -2.00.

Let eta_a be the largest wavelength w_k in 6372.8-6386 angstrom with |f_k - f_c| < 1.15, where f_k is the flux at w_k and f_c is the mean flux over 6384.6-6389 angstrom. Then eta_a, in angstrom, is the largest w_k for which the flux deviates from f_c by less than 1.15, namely 6385.30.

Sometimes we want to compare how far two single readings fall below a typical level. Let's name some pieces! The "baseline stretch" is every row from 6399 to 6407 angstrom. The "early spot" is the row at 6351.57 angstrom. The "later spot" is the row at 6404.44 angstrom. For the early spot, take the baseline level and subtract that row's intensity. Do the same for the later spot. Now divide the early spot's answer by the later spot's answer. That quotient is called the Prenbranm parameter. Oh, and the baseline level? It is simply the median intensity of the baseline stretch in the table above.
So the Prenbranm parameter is -10.0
